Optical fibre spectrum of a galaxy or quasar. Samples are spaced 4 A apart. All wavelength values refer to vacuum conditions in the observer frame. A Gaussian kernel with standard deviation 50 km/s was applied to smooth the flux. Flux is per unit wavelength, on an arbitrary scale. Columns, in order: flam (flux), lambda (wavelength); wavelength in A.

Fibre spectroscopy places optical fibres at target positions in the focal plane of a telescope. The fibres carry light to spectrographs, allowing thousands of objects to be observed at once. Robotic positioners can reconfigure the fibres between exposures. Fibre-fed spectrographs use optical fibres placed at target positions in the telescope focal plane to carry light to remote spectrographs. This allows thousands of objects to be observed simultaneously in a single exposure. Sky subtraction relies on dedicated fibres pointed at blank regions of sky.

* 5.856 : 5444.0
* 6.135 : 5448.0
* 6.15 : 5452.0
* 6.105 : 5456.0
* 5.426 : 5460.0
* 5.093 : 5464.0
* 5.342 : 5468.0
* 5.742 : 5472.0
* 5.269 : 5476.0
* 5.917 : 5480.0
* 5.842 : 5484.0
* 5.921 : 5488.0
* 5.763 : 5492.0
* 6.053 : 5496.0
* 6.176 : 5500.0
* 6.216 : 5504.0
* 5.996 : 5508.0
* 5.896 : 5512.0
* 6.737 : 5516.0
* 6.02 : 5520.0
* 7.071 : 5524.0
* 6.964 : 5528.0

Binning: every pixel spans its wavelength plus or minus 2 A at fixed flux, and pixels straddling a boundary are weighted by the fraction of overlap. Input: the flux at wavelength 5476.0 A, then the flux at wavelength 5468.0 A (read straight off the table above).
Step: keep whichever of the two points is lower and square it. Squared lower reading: 28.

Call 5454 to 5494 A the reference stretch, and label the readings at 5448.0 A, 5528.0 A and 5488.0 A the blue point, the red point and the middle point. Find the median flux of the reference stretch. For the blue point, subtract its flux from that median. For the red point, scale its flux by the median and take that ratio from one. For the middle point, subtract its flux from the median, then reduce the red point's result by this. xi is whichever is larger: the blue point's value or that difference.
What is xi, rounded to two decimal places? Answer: -0.04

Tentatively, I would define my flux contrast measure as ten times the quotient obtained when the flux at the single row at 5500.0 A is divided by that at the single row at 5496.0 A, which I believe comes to 10.2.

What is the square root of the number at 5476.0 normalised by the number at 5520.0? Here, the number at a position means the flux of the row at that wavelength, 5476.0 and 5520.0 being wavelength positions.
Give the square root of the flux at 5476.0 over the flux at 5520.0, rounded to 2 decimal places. 0.94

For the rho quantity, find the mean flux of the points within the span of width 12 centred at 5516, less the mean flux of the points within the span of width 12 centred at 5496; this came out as 0.22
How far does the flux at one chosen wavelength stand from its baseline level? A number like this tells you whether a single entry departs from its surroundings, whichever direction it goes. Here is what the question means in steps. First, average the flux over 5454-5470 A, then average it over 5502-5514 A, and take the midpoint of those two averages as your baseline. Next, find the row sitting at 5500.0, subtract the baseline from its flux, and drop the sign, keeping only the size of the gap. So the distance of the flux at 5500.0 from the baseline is 0.41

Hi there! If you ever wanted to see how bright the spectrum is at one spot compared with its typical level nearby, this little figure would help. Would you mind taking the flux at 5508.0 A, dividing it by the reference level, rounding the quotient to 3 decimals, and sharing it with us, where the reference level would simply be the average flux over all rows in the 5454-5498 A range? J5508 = 1.056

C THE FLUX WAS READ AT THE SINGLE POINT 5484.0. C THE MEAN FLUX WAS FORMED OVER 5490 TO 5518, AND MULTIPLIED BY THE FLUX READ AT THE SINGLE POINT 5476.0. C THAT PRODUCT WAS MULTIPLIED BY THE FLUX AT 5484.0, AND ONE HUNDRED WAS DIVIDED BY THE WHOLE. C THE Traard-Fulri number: 0.531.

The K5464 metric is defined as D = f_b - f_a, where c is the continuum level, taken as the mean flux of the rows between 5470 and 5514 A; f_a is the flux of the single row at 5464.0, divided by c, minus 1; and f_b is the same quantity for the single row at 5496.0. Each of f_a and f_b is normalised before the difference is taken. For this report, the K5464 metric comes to 0.16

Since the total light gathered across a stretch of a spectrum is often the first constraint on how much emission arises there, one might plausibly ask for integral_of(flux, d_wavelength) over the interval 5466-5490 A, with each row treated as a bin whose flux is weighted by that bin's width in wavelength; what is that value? 136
